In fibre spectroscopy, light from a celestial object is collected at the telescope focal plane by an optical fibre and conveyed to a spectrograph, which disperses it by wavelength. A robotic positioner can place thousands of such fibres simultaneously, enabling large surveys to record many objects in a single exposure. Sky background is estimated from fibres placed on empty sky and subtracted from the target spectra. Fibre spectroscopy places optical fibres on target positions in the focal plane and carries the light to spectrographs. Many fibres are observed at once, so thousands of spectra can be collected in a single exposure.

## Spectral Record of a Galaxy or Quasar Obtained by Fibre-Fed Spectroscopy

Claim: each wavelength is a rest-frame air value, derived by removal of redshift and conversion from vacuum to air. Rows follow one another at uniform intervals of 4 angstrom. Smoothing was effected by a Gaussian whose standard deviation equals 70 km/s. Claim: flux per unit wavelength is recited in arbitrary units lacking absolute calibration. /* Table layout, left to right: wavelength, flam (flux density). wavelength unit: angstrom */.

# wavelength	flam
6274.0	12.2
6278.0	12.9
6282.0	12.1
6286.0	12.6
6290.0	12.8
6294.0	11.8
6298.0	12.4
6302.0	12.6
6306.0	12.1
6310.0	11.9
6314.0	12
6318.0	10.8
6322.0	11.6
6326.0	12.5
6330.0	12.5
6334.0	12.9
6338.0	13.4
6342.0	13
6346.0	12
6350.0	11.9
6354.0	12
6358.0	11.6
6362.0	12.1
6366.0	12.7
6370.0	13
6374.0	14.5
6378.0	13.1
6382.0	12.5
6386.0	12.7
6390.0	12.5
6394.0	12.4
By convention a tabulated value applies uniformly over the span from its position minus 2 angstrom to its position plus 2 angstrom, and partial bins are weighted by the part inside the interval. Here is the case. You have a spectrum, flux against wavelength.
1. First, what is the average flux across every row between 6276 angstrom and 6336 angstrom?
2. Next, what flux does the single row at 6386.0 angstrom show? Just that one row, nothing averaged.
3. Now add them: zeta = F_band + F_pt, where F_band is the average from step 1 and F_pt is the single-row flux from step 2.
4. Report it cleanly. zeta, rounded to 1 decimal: 24.9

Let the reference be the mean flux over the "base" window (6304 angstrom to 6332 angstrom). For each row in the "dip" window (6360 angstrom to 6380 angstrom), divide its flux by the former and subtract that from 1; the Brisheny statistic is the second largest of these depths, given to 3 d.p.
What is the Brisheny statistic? -0.066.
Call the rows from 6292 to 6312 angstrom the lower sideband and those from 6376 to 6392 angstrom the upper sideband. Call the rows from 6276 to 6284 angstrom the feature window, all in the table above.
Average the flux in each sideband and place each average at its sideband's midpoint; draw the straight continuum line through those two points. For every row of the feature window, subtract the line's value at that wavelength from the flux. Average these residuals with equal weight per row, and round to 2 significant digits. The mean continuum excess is 0.48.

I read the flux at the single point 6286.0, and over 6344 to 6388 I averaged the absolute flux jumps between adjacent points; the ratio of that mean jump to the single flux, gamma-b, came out 0.045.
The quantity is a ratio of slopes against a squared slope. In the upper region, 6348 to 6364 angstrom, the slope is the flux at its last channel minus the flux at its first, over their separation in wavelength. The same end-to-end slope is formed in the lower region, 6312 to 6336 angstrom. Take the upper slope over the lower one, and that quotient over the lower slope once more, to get 8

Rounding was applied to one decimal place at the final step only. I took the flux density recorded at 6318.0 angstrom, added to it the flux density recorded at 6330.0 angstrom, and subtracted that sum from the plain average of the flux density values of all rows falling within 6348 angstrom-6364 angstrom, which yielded -11.4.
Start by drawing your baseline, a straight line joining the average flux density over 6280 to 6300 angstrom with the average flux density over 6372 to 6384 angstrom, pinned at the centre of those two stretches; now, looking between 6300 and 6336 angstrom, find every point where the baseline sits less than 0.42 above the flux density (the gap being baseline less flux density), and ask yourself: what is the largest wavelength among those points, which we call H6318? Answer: 6334.0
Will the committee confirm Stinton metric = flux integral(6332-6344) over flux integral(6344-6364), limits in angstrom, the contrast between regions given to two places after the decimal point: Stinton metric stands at 0.66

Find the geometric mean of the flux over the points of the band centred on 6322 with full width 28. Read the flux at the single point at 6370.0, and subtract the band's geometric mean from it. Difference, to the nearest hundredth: 0.99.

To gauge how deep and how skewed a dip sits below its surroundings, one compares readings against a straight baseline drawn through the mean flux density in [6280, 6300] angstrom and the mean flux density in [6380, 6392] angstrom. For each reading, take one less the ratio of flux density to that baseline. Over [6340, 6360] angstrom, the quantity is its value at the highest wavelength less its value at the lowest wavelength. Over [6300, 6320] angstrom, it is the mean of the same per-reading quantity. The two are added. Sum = 0.16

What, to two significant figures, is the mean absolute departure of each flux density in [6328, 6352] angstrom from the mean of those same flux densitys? 0.48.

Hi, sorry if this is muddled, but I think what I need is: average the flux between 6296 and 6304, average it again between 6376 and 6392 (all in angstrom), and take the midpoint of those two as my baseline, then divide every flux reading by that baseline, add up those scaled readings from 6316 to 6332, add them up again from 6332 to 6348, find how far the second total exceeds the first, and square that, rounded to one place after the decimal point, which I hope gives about 0.1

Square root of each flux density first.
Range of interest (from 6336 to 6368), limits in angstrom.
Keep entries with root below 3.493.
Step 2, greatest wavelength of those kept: 6362.0 angstrom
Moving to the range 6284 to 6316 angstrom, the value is 6314.0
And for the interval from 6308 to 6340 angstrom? 6322.0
